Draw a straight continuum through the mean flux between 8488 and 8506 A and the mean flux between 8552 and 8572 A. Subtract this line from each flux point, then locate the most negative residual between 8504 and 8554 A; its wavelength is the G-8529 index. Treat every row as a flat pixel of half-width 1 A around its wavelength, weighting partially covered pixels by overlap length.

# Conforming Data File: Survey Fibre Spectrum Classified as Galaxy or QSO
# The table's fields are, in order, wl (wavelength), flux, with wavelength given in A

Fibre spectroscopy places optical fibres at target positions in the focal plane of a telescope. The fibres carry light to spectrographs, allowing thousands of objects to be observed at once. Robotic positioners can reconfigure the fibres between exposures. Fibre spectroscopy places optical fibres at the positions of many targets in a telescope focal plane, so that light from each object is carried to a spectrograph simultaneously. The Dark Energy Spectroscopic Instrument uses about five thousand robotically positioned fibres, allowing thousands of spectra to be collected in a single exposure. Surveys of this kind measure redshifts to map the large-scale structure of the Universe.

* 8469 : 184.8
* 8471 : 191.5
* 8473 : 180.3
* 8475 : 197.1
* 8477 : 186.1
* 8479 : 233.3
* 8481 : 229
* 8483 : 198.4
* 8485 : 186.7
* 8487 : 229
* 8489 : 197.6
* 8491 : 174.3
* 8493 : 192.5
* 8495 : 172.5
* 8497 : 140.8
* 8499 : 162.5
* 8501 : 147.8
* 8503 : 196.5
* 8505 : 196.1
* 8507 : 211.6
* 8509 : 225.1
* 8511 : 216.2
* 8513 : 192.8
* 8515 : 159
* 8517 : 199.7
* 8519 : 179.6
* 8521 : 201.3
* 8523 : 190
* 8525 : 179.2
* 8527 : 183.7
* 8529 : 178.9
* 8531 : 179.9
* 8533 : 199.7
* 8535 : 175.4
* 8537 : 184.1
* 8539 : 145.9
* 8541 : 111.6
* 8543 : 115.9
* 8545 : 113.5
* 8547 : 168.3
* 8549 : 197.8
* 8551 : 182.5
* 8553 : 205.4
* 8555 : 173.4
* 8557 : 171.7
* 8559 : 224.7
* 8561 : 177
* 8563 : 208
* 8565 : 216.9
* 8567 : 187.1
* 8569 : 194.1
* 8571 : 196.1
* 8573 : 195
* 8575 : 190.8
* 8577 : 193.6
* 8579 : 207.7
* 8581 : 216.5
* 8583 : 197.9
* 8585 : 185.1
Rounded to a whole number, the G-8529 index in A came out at 8541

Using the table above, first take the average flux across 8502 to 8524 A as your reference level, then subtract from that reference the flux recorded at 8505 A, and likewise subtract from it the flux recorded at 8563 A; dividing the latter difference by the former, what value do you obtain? -11.1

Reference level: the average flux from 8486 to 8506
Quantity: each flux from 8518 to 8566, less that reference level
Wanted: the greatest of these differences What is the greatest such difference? 43.7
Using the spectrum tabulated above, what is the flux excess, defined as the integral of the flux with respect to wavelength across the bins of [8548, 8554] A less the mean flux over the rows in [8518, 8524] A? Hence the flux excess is 981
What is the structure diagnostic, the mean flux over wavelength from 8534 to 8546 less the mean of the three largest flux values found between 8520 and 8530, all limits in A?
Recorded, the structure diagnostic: -51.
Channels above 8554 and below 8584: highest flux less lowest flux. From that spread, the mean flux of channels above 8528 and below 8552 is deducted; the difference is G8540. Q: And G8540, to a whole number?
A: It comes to -110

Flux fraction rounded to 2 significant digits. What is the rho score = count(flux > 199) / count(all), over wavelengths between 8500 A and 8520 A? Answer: 0.40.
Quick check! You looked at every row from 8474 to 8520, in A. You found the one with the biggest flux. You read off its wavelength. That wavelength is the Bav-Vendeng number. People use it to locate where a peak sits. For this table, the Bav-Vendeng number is 8479 A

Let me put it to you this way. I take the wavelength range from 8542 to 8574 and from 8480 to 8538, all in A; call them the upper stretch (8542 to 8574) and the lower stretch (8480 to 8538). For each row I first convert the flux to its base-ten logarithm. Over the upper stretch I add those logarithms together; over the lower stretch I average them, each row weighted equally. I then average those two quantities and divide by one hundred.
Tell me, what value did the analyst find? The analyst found 0.19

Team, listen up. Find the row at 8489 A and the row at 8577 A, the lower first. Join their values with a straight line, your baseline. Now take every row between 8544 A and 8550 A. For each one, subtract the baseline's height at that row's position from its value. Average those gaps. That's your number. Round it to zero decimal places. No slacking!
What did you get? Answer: -35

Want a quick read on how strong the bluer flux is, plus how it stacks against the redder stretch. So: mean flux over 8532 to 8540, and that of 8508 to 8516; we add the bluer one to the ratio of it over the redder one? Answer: 199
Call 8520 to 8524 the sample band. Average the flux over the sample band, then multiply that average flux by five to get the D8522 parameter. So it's 978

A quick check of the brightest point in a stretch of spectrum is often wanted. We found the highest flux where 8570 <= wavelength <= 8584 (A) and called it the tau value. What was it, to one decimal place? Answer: 216.5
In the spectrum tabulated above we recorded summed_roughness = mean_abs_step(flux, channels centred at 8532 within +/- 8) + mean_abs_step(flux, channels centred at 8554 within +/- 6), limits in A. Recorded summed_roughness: 39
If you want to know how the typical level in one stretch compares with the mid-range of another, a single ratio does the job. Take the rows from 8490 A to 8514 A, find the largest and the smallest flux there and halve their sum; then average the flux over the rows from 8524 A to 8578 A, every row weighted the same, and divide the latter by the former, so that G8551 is 0.98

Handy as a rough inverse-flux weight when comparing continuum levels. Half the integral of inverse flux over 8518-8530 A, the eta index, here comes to 0.032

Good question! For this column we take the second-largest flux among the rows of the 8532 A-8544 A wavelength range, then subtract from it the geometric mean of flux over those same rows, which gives 32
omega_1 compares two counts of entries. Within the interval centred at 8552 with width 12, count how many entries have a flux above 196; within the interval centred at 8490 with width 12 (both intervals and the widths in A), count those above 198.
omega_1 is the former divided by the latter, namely 2.00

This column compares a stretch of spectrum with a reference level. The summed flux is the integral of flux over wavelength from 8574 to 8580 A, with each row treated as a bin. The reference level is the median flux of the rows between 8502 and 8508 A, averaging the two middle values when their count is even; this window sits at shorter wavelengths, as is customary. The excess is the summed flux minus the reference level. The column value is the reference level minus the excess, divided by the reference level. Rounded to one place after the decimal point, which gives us -4.0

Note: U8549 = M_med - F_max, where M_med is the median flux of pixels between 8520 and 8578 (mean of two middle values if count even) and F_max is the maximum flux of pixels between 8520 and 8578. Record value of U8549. -41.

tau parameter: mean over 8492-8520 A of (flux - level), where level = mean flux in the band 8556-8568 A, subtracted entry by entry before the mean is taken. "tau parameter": -12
